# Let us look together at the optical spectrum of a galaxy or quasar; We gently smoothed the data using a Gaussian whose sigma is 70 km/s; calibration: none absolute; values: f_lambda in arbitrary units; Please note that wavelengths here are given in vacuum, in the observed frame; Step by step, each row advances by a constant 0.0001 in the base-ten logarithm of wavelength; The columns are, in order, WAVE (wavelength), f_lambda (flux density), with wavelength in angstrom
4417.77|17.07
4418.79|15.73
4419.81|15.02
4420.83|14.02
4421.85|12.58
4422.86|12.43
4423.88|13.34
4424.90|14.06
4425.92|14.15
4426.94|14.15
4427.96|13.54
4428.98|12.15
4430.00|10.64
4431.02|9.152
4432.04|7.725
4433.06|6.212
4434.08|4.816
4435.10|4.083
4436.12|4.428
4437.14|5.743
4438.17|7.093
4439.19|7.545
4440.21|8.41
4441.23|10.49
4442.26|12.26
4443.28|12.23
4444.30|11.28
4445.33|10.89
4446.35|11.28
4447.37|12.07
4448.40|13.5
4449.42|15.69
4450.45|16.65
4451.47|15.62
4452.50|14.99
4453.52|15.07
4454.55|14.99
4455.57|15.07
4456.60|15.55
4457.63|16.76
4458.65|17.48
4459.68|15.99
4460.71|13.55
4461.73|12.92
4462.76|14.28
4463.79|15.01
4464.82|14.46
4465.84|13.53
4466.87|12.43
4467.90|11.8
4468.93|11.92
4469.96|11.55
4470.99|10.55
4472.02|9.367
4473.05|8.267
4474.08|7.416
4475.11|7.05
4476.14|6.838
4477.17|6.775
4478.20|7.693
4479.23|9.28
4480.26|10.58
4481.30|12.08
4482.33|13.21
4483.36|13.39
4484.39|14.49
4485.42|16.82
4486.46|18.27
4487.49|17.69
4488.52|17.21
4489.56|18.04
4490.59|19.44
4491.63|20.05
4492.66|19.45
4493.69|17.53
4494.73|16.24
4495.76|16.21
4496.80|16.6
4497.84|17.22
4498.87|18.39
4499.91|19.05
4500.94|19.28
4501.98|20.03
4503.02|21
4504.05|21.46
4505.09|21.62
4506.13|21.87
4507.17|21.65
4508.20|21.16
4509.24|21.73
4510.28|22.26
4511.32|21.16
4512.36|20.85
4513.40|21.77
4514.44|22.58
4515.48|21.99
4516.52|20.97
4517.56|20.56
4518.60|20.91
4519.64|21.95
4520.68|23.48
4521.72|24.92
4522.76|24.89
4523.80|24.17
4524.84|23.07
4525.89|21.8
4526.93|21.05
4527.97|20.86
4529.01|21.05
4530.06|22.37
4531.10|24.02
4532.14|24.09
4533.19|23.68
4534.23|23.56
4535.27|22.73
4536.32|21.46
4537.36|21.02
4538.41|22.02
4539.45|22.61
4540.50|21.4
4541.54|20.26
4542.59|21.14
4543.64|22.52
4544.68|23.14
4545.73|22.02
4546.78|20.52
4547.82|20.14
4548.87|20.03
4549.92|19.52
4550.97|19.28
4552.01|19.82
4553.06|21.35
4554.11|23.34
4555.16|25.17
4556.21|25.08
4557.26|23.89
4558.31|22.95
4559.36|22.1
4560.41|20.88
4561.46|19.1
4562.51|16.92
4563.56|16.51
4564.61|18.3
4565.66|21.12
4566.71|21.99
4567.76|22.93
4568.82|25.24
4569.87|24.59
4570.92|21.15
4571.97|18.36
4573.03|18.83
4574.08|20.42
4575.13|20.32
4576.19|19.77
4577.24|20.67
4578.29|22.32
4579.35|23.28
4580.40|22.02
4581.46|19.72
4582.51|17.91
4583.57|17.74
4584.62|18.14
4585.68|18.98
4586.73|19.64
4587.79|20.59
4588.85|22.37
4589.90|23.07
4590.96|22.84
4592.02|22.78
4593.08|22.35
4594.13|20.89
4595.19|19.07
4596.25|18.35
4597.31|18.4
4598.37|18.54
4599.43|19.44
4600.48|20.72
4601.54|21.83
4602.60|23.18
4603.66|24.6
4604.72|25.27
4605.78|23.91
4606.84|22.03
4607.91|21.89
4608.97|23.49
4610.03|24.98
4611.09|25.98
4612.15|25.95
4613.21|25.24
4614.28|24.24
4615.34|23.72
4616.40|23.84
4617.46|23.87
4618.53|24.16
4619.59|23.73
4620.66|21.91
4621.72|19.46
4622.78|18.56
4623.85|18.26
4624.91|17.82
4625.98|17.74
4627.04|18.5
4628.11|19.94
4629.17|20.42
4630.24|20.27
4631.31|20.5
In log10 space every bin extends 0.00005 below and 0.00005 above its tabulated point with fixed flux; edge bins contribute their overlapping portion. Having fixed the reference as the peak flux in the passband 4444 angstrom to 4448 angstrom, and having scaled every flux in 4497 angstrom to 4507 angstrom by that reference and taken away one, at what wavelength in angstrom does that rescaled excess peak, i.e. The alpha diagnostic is 4506.13 angstrom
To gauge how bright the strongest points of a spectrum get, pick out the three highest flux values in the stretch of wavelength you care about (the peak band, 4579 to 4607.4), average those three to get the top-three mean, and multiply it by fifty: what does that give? 1230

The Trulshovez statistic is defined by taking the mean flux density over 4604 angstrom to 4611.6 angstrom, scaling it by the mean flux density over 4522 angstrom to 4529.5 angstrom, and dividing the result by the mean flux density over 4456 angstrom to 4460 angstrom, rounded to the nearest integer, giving 33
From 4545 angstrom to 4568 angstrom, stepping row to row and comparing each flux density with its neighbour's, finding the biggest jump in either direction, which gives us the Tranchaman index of 2.82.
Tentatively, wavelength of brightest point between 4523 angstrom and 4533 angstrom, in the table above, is 4523.80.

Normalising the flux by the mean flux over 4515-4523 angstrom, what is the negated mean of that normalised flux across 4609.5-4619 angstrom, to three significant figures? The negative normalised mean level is -1.10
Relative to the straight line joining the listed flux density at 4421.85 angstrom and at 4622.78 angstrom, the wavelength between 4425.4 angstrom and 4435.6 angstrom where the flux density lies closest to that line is 4428.98 angstrom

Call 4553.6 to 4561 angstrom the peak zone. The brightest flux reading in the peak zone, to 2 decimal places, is 25.17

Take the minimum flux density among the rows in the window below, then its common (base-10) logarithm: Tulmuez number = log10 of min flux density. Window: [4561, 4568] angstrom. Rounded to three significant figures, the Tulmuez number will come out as 1.22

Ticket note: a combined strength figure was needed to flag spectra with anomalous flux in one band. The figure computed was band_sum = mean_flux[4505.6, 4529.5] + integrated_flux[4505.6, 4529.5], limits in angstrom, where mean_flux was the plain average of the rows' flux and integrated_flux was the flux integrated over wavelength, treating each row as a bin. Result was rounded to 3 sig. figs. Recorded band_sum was 549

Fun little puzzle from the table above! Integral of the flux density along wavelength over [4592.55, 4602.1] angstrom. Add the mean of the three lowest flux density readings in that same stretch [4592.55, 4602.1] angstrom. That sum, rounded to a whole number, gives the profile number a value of 209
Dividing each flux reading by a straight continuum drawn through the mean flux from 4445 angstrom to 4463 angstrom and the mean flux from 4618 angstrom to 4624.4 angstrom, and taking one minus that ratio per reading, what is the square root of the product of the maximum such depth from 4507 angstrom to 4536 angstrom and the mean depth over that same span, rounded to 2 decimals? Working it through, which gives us 0.24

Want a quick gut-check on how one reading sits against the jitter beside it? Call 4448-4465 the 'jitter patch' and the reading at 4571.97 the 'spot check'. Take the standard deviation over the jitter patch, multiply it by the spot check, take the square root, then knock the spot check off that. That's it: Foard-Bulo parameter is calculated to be -13.7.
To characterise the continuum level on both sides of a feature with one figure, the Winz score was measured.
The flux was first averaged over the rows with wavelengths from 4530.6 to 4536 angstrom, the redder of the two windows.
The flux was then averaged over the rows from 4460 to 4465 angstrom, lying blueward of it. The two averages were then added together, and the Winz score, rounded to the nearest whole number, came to 38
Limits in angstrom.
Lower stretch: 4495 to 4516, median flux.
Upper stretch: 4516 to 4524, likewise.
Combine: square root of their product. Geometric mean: 21.9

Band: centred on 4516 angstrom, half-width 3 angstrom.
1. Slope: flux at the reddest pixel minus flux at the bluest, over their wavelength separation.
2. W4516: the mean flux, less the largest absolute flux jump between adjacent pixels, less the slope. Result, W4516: 20.6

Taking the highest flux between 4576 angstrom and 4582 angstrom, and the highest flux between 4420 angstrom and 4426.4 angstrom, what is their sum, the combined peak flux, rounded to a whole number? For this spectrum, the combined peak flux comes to 37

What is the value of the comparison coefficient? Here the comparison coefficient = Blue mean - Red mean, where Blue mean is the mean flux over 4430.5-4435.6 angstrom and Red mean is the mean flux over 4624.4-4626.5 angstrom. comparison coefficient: -11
